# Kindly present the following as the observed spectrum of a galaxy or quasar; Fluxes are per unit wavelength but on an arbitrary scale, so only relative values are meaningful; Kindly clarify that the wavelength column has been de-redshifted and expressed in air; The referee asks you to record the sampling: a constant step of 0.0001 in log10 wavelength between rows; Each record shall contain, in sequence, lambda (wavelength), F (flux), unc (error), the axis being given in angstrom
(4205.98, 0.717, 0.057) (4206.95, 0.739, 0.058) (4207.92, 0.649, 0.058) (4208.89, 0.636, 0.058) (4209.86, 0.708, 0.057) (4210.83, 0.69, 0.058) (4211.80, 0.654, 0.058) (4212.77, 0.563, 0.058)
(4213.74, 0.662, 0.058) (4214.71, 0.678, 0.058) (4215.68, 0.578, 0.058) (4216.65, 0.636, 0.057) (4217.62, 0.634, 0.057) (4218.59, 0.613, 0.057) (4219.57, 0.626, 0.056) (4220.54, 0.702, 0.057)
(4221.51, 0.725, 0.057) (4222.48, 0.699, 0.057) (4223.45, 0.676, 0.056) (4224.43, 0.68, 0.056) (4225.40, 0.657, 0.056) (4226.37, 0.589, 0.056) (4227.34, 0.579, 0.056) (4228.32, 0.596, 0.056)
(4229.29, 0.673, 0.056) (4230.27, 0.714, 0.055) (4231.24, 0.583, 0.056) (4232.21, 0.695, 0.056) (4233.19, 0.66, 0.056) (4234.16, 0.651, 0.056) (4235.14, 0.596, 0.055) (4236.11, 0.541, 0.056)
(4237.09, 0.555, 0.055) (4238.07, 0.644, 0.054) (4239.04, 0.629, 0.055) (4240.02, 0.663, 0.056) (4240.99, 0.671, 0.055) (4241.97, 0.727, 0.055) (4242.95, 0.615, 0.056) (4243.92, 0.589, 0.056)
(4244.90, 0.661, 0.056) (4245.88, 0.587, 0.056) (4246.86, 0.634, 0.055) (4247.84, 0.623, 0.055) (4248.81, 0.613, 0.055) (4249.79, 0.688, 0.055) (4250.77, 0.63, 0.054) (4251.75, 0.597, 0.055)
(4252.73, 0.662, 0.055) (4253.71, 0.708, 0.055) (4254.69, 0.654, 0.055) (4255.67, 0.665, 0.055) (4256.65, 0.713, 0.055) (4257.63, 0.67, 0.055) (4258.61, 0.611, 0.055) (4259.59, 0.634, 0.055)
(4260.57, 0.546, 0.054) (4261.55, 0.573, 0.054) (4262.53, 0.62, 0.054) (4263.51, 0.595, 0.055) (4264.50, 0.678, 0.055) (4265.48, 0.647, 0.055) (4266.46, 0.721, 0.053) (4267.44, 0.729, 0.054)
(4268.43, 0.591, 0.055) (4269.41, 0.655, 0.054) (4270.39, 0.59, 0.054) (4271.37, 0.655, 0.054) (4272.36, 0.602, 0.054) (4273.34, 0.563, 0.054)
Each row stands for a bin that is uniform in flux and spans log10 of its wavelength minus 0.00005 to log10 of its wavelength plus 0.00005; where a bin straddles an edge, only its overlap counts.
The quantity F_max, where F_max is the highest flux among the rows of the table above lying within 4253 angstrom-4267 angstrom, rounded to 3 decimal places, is 0.721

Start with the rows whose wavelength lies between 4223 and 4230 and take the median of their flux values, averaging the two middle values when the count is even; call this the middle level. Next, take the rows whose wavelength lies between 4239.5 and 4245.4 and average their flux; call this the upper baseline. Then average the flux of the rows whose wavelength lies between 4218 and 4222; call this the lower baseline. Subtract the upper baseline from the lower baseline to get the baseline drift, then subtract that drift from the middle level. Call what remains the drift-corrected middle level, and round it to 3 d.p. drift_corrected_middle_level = 0.645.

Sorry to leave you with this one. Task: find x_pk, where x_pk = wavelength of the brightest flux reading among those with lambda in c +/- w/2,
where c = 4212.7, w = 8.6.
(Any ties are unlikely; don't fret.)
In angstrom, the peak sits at 4209.86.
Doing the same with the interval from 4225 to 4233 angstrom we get 4230.27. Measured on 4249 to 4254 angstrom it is 4253.71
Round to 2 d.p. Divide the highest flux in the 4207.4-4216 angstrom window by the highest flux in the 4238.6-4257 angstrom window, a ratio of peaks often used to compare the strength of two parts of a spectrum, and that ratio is 0.97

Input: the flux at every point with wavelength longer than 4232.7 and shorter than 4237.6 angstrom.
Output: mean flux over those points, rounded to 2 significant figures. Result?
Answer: 0.60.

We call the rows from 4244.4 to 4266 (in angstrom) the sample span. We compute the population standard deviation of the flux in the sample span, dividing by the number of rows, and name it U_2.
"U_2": 0.042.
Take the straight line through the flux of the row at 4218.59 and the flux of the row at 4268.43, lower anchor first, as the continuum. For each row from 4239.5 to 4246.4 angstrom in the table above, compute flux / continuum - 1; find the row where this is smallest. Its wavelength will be 4245.88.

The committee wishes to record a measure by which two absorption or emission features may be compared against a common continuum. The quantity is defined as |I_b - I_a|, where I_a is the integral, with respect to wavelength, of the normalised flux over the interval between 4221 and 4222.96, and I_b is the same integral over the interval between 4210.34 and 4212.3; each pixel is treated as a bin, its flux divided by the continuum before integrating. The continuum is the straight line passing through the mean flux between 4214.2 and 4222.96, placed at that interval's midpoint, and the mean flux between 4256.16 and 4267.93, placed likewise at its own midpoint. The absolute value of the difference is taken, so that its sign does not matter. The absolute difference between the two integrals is 0.13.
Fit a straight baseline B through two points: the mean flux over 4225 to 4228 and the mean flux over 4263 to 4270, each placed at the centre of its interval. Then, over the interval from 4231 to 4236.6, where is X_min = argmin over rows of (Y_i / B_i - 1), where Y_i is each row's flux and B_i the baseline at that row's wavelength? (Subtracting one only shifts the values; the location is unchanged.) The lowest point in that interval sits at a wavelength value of 4236.11 angstrom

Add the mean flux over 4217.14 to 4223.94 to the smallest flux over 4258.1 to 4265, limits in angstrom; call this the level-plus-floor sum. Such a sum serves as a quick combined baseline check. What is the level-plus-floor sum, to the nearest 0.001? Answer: 1.214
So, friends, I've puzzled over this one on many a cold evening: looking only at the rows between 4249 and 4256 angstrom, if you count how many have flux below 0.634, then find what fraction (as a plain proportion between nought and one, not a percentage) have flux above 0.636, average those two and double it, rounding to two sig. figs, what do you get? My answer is 2.7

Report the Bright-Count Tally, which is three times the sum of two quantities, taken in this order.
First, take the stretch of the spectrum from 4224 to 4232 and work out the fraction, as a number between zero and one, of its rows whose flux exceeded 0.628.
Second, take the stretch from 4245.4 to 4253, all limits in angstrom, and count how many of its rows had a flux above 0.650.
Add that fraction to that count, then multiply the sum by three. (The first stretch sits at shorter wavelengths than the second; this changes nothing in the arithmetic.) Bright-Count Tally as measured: 7.5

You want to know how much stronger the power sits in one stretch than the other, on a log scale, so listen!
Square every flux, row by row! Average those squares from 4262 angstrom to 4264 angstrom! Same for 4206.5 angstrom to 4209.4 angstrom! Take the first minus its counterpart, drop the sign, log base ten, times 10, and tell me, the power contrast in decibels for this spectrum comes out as -10.6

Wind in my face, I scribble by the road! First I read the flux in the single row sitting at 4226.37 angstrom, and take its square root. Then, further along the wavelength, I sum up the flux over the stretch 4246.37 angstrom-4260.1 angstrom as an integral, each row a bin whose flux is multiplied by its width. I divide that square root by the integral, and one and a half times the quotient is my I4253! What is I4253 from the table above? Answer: 0.13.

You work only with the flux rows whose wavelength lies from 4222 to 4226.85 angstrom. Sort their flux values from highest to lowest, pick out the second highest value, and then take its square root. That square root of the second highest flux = 0.825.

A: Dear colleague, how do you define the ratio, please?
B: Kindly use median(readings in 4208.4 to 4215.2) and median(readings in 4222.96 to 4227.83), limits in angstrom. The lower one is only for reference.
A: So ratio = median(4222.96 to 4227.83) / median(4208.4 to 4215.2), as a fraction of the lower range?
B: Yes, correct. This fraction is 0.99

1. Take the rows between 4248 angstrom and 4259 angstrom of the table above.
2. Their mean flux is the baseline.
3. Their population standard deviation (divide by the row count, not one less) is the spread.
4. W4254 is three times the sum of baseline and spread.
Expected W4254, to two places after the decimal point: 2.08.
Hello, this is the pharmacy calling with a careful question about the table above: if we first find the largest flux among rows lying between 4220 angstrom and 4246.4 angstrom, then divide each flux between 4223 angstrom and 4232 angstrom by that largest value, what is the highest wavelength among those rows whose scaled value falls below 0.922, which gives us 4231.24 angstrom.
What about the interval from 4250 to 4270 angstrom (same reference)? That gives 4269.41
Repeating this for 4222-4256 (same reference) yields 4255.67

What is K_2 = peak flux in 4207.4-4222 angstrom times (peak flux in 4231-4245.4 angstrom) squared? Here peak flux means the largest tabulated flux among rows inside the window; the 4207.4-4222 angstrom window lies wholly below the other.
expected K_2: 0.3832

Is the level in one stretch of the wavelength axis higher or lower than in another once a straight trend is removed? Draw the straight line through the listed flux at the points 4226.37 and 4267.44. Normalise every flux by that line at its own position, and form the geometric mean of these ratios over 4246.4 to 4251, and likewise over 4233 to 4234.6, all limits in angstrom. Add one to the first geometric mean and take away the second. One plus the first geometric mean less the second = 0.890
